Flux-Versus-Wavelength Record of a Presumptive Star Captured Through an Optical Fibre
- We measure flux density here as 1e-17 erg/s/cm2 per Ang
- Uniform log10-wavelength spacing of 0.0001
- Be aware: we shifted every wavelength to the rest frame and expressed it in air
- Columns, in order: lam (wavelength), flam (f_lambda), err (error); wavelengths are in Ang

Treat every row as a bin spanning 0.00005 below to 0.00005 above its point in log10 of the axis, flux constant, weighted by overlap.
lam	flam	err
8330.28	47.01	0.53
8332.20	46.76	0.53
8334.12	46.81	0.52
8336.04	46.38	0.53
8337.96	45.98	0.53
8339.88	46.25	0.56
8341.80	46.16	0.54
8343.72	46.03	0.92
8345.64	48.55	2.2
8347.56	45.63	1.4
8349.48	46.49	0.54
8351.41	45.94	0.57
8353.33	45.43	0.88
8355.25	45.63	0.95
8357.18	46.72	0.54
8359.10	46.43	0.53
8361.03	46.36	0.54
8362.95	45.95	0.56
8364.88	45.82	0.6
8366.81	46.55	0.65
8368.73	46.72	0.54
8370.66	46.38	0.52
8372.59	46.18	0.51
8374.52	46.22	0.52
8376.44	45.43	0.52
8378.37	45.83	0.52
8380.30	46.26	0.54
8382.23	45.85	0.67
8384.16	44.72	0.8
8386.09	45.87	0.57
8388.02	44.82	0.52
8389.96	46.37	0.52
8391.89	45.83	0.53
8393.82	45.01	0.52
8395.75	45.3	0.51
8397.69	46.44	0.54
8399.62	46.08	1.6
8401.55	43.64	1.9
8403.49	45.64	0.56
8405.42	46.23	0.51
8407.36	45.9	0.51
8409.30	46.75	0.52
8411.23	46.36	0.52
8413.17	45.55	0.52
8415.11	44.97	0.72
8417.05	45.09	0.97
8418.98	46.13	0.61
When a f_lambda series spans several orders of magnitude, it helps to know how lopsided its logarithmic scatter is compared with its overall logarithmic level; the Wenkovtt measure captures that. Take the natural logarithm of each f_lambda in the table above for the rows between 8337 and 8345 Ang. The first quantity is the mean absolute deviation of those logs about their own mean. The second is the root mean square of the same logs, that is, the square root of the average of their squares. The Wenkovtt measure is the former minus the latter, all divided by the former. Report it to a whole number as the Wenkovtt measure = -1765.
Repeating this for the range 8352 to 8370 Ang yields -421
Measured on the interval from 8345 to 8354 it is -201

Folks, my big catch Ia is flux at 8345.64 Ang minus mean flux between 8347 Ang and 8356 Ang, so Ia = 2.7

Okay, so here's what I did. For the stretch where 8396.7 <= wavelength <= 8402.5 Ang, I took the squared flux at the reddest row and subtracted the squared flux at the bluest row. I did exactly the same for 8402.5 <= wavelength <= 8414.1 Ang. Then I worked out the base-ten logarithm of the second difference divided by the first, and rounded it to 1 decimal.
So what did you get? -1.5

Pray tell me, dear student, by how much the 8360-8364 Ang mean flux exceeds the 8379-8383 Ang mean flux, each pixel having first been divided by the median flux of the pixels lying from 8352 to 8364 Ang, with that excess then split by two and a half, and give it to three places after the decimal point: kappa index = 0.001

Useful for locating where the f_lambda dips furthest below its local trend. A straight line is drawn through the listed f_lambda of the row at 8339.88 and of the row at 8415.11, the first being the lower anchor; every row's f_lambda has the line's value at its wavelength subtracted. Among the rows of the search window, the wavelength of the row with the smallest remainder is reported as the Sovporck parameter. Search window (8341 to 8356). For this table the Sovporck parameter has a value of 8353.33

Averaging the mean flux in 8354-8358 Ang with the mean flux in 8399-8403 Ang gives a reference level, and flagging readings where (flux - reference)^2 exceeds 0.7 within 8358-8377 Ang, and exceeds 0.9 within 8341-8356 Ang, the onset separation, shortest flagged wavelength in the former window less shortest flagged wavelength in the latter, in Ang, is 13.5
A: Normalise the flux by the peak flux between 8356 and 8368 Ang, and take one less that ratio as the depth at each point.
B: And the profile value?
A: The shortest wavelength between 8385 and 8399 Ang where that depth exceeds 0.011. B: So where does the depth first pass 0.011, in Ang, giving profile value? 8386.09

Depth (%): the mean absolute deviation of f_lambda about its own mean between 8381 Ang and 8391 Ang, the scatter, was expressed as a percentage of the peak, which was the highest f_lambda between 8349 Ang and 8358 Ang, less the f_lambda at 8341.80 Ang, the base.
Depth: 108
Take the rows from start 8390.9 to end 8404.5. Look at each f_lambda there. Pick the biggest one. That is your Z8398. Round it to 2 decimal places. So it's 46.44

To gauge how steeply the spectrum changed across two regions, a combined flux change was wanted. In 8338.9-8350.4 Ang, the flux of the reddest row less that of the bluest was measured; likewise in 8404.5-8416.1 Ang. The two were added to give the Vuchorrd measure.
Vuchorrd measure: -1.0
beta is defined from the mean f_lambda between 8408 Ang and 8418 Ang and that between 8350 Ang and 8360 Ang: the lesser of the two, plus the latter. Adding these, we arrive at 91.8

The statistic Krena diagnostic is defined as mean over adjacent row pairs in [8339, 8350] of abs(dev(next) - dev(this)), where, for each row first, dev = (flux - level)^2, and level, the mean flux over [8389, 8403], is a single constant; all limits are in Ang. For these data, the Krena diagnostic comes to 3.8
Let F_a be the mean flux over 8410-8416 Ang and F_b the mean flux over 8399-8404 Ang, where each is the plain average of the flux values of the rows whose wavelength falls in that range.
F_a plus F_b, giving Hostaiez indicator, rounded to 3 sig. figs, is 90.7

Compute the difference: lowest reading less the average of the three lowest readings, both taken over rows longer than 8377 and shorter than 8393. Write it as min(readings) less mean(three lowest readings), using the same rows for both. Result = -0.40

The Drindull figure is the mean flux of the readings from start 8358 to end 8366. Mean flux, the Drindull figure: 46.1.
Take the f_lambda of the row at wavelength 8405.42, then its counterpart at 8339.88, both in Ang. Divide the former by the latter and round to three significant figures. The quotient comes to 1.00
